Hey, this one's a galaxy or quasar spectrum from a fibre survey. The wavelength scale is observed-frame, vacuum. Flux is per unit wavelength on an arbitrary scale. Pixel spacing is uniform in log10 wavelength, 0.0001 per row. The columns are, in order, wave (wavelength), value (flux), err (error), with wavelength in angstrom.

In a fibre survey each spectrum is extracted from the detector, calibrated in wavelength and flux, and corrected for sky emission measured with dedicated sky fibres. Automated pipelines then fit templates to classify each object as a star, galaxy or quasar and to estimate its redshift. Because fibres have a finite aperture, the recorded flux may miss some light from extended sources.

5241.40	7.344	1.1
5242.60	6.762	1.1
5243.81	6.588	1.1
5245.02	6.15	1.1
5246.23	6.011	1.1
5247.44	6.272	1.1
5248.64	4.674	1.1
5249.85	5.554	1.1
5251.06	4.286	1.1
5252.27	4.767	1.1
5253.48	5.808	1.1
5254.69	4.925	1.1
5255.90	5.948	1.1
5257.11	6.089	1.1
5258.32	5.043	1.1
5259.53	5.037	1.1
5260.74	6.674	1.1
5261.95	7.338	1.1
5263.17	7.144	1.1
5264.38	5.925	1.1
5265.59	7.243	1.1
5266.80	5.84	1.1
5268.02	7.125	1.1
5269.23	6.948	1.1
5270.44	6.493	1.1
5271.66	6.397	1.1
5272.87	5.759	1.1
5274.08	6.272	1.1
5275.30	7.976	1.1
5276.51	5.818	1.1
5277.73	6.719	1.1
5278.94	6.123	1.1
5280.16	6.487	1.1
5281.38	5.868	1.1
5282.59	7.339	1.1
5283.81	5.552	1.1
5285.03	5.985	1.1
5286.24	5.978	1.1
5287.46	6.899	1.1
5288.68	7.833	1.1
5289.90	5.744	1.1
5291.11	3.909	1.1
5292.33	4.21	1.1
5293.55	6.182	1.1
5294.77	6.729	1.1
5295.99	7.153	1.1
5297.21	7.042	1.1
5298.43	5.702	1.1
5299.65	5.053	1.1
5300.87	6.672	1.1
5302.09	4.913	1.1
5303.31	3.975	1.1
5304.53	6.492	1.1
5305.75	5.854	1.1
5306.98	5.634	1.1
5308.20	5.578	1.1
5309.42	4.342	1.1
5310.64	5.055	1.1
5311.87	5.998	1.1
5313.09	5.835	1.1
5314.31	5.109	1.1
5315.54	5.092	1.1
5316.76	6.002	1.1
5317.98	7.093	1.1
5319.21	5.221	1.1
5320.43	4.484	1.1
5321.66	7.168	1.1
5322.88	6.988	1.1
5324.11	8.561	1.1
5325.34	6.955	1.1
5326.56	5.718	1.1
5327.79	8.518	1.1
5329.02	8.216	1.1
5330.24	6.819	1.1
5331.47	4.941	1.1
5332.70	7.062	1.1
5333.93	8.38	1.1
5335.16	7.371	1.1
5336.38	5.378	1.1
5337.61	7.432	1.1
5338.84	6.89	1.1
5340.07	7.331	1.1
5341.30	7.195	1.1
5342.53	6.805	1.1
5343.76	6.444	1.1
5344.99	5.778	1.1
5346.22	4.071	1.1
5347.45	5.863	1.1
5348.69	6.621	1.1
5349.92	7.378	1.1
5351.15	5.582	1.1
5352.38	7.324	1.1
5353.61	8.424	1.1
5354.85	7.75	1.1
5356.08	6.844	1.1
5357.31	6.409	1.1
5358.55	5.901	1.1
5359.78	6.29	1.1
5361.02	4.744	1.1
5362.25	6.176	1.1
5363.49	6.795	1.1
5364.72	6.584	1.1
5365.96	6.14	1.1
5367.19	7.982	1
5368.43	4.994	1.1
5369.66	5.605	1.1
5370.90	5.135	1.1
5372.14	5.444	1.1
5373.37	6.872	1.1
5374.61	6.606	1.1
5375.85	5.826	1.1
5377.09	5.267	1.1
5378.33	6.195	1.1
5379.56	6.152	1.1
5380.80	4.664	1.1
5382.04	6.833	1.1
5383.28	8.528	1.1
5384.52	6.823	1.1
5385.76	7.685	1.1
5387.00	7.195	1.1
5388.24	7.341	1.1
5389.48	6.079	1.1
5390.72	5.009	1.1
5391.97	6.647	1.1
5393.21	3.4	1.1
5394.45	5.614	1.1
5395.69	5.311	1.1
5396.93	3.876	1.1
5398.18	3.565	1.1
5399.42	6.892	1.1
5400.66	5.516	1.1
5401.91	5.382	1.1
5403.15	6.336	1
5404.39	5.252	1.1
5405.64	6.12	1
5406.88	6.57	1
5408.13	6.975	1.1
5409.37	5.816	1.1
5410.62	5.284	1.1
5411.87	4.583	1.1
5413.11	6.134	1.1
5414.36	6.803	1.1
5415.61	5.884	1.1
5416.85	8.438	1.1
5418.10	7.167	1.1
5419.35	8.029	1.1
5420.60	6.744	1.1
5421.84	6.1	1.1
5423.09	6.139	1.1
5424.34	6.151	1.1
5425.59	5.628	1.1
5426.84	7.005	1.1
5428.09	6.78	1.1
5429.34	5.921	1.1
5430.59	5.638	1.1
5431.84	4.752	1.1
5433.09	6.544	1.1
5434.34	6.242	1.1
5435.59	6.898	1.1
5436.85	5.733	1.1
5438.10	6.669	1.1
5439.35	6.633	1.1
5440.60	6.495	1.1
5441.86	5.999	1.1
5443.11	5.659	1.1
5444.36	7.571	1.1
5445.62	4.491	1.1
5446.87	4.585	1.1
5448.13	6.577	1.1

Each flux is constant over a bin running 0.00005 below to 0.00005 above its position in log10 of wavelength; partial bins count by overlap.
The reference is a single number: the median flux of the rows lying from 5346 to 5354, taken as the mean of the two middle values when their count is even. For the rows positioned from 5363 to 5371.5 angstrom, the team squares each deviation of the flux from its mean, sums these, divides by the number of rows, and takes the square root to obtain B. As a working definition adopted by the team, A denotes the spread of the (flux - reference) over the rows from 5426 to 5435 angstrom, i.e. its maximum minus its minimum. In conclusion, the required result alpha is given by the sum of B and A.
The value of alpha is 3.2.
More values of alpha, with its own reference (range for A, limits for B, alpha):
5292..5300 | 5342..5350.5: 3.9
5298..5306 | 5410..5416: 3.5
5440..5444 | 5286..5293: 2.2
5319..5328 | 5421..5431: 4.5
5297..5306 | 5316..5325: 4.3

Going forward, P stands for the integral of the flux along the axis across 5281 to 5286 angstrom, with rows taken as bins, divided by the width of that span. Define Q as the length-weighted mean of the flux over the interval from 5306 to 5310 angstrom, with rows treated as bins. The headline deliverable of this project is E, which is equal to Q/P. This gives 0.8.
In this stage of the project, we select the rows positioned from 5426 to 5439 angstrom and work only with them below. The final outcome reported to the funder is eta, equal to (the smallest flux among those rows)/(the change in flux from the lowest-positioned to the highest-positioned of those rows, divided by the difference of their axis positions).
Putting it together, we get -159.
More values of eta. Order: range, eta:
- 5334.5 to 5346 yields -33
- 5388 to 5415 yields -165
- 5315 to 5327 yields 79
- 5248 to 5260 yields 129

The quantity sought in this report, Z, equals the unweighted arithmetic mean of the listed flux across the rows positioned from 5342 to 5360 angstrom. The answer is 6.5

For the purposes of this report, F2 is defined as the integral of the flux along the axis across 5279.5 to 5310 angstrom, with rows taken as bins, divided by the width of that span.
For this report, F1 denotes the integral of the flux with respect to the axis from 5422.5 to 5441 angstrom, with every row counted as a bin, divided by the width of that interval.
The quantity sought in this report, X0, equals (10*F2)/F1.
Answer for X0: 9.5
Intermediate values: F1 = 6.21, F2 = 5.9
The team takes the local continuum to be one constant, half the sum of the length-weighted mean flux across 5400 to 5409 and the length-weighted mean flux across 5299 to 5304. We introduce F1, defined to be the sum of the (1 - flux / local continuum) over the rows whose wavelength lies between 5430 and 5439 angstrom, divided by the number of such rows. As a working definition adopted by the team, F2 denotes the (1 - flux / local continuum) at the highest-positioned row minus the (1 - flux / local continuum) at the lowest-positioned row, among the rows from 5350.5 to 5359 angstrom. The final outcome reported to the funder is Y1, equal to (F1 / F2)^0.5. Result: 1.2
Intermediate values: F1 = -0.083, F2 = -0.06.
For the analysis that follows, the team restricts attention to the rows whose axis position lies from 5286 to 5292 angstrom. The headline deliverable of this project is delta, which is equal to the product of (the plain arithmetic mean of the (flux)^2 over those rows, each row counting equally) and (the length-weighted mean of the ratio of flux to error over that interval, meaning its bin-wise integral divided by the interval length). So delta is 210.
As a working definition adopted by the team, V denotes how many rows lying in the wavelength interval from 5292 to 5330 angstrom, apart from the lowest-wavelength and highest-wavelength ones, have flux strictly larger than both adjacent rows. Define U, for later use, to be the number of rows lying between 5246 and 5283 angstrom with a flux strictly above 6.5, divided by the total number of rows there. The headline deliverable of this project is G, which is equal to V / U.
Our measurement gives 28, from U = 0.29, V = 8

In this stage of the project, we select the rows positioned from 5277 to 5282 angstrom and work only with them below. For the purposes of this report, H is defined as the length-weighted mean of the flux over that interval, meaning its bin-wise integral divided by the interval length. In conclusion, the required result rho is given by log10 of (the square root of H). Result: 0.399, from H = 6.29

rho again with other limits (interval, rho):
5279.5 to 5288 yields 0.399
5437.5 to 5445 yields 0.406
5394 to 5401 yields 0.354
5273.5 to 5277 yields 0.414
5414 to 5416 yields 0.401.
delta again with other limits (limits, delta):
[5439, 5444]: 219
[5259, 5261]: 183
